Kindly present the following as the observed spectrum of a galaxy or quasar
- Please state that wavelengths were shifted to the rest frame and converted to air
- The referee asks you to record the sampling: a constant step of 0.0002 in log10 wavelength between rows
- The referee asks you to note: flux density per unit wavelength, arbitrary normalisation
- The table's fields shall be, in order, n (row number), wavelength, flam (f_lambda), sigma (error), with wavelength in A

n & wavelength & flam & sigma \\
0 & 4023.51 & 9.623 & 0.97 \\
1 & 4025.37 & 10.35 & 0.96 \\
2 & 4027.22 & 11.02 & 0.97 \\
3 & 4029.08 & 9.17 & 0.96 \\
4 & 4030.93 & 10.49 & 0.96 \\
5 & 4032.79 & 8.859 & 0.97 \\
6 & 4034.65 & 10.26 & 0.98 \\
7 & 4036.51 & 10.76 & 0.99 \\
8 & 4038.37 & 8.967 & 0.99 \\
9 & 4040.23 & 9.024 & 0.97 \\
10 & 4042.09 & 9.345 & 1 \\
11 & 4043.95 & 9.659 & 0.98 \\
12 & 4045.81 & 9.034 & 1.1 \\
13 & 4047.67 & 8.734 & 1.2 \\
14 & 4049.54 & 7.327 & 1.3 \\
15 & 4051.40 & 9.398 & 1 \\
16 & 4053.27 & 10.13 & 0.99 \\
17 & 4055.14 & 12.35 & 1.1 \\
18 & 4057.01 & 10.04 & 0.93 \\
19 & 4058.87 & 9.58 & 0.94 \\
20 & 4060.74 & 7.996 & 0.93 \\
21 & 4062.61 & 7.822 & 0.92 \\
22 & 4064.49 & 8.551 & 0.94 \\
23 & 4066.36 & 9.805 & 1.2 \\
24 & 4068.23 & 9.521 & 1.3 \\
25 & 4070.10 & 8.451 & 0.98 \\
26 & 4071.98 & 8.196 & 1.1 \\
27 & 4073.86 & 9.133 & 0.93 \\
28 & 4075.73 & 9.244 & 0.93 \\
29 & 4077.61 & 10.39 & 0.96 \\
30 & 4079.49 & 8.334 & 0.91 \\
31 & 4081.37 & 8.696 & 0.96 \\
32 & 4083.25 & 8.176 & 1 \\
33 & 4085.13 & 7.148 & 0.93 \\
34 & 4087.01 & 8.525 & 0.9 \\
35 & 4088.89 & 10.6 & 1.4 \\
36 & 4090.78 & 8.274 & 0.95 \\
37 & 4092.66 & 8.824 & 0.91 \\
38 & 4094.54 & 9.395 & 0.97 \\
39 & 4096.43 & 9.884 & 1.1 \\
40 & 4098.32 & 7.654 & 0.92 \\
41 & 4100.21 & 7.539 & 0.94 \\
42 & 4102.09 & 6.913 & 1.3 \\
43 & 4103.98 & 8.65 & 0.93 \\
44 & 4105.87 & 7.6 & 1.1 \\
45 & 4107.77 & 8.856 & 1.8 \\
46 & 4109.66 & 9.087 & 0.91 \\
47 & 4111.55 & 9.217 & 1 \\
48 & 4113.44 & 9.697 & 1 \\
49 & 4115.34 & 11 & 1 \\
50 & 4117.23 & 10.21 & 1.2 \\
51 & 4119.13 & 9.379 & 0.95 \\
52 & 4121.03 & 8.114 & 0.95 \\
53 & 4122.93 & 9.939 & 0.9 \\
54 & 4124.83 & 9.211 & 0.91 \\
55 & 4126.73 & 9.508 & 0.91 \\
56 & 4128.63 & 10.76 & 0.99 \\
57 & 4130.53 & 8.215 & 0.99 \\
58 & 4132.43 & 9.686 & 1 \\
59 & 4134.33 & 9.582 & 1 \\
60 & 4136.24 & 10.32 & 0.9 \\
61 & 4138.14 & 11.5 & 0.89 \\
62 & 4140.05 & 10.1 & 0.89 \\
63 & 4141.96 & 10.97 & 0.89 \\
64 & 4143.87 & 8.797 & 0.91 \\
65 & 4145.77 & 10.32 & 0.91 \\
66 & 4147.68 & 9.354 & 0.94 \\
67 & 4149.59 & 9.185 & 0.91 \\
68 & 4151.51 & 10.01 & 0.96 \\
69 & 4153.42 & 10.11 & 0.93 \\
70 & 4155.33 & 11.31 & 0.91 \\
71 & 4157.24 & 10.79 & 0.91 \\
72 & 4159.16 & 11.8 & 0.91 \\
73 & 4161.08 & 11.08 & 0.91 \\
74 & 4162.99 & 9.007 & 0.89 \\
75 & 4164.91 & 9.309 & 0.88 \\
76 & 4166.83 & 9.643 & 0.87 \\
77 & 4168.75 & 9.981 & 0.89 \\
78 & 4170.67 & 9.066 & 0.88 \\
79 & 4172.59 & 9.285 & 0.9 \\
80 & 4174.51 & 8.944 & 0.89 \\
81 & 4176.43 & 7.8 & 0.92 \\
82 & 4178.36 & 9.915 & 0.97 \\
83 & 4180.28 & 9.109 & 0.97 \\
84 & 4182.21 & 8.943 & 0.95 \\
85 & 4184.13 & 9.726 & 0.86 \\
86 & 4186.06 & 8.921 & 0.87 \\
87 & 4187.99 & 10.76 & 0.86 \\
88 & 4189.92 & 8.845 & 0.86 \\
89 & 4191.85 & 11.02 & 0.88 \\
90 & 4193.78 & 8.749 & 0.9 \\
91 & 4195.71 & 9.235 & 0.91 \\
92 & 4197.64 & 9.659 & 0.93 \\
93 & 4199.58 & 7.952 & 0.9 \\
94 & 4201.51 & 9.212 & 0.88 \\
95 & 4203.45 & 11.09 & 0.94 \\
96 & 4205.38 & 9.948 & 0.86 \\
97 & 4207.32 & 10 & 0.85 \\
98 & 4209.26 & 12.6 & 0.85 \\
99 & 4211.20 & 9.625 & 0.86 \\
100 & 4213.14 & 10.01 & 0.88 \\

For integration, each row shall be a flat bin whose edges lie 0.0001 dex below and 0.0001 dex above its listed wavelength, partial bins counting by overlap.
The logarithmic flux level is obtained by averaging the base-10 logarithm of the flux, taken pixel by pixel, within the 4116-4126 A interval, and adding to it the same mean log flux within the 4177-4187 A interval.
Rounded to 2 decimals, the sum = 1.94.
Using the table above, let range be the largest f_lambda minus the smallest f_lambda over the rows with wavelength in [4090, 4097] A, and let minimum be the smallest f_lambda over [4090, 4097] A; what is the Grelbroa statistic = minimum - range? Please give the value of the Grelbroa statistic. 6.7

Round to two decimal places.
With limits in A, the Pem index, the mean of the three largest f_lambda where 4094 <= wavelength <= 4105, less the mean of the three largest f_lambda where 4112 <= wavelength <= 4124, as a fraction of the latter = -0.10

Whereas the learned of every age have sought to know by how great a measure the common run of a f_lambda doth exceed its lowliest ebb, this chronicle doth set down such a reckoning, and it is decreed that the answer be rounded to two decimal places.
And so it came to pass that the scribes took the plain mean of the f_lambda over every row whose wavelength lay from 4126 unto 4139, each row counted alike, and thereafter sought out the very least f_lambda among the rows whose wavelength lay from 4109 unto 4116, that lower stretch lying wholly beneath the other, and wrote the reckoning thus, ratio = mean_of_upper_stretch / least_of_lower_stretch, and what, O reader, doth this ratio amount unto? 1.09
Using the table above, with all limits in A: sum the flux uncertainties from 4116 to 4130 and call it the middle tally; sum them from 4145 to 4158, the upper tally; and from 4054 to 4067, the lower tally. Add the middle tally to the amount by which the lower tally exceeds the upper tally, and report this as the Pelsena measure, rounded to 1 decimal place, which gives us 7.3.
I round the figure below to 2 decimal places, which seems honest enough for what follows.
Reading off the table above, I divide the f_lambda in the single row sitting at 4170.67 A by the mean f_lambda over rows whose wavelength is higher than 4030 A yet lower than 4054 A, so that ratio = 0.97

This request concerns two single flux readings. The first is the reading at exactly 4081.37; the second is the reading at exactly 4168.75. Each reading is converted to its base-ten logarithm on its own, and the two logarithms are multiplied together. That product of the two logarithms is 0.939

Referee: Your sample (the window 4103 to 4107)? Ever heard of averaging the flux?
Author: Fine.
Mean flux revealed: 8.1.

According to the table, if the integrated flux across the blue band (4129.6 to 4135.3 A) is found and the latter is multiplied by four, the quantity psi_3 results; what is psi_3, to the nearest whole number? 209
